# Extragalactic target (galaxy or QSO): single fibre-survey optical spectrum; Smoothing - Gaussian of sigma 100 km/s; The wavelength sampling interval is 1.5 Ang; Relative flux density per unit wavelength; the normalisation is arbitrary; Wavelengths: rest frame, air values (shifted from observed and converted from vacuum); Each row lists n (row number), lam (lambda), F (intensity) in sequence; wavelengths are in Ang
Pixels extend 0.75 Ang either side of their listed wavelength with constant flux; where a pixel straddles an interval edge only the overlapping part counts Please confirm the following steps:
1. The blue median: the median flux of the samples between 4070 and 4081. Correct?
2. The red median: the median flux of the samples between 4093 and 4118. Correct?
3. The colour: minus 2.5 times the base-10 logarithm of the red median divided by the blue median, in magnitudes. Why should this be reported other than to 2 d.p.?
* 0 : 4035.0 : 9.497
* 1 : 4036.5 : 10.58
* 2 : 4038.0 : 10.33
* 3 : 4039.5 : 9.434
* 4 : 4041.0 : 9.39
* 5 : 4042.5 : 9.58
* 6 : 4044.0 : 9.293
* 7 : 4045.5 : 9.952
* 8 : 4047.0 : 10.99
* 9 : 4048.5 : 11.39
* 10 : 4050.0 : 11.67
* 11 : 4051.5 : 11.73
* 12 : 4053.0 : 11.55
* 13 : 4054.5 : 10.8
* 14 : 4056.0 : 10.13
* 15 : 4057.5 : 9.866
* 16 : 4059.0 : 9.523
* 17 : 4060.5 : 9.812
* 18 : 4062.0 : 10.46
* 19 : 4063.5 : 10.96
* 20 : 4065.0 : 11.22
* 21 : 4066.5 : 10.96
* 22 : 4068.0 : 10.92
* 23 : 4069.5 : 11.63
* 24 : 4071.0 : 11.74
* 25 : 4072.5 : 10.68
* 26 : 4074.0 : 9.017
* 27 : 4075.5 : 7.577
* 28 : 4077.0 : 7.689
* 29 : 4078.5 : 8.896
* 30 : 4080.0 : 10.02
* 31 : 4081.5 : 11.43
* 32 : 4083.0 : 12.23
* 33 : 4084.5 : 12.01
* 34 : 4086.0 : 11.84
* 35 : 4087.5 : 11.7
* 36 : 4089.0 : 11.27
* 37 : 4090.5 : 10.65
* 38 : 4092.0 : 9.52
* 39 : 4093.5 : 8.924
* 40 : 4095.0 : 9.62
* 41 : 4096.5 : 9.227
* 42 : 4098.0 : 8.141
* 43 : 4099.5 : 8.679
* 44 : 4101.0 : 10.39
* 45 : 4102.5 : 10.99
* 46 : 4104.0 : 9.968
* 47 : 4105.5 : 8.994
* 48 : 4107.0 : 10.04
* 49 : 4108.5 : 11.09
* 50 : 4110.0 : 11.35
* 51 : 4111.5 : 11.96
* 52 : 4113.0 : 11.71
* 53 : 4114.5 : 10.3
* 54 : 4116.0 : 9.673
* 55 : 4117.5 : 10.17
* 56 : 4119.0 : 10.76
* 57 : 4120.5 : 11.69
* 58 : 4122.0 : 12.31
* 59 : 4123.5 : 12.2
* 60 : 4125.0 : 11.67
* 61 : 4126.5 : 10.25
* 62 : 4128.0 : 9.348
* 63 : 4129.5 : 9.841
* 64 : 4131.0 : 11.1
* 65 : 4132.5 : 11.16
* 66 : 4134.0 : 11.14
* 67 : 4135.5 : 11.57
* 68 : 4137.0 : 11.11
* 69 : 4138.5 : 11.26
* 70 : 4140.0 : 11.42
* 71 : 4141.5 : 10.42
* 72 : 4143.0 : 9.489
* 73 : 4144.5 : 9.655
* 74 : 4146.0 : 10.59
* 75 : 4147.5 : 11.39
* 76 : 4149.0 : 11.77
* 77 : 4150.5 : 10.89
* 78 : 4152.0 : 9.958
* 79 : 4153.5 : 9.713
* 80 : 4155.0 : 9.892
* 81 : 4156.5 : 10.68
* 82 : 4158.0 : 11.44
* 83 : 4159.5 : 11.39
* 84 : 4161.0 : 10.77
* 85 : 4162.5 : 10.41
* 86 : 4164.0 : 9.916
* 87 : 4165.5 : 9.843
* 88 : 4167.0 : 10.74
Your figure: -0.12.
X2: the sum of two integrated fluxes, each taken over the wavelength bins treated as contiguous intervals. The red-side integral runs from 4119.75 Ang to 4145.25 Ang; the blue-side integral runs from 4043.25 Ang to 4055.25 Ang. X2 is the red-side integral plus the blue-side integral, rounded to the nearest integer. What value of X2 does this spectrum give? 410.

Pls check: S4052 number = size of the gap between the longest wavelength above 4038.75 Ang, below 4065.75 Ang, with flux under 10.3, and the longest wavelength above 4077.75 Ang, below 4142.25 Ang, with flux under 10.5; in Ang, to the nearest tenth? 81.0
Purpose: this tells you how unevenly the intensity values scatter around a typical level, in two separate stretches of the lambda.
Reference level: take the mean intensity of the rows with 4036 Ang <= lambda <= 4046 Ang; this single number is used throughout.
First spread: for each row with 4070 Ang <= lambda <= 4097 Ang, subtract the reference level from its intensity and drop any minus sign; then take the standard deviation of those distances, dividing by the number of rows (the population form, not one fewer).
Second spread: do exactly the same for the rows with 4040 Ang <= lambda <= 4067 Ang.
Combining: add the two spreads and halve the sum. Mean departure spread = 0.70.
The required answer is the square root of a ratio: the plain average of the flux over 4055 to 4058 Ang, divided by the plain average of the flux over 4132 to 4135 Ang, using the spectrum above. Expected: 0.95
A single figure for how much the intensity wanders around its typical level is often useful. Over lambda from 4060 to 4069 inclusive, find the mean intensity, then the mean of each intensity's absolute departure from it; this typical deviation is 0.39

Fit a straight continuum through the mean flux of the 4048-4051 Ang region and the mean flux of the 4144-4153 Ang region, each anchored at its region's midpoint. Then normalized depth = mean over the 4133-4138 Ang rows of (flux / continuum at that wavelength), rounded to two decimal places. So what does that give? 1.04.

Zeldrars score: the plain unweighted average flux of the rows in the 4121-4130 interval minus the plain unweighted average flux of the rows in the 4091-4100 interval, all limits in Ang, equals 1.9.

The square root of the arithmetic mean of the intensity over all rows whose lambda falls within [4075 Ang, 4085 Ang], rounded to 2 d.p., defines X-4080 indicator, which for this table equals 3.16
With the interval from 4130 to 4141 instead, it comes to 3.35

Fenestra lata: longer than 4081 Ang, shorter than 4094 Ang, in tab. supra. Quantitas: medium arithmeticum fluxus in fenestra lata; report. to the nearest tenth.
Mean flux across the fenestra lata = 11.1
